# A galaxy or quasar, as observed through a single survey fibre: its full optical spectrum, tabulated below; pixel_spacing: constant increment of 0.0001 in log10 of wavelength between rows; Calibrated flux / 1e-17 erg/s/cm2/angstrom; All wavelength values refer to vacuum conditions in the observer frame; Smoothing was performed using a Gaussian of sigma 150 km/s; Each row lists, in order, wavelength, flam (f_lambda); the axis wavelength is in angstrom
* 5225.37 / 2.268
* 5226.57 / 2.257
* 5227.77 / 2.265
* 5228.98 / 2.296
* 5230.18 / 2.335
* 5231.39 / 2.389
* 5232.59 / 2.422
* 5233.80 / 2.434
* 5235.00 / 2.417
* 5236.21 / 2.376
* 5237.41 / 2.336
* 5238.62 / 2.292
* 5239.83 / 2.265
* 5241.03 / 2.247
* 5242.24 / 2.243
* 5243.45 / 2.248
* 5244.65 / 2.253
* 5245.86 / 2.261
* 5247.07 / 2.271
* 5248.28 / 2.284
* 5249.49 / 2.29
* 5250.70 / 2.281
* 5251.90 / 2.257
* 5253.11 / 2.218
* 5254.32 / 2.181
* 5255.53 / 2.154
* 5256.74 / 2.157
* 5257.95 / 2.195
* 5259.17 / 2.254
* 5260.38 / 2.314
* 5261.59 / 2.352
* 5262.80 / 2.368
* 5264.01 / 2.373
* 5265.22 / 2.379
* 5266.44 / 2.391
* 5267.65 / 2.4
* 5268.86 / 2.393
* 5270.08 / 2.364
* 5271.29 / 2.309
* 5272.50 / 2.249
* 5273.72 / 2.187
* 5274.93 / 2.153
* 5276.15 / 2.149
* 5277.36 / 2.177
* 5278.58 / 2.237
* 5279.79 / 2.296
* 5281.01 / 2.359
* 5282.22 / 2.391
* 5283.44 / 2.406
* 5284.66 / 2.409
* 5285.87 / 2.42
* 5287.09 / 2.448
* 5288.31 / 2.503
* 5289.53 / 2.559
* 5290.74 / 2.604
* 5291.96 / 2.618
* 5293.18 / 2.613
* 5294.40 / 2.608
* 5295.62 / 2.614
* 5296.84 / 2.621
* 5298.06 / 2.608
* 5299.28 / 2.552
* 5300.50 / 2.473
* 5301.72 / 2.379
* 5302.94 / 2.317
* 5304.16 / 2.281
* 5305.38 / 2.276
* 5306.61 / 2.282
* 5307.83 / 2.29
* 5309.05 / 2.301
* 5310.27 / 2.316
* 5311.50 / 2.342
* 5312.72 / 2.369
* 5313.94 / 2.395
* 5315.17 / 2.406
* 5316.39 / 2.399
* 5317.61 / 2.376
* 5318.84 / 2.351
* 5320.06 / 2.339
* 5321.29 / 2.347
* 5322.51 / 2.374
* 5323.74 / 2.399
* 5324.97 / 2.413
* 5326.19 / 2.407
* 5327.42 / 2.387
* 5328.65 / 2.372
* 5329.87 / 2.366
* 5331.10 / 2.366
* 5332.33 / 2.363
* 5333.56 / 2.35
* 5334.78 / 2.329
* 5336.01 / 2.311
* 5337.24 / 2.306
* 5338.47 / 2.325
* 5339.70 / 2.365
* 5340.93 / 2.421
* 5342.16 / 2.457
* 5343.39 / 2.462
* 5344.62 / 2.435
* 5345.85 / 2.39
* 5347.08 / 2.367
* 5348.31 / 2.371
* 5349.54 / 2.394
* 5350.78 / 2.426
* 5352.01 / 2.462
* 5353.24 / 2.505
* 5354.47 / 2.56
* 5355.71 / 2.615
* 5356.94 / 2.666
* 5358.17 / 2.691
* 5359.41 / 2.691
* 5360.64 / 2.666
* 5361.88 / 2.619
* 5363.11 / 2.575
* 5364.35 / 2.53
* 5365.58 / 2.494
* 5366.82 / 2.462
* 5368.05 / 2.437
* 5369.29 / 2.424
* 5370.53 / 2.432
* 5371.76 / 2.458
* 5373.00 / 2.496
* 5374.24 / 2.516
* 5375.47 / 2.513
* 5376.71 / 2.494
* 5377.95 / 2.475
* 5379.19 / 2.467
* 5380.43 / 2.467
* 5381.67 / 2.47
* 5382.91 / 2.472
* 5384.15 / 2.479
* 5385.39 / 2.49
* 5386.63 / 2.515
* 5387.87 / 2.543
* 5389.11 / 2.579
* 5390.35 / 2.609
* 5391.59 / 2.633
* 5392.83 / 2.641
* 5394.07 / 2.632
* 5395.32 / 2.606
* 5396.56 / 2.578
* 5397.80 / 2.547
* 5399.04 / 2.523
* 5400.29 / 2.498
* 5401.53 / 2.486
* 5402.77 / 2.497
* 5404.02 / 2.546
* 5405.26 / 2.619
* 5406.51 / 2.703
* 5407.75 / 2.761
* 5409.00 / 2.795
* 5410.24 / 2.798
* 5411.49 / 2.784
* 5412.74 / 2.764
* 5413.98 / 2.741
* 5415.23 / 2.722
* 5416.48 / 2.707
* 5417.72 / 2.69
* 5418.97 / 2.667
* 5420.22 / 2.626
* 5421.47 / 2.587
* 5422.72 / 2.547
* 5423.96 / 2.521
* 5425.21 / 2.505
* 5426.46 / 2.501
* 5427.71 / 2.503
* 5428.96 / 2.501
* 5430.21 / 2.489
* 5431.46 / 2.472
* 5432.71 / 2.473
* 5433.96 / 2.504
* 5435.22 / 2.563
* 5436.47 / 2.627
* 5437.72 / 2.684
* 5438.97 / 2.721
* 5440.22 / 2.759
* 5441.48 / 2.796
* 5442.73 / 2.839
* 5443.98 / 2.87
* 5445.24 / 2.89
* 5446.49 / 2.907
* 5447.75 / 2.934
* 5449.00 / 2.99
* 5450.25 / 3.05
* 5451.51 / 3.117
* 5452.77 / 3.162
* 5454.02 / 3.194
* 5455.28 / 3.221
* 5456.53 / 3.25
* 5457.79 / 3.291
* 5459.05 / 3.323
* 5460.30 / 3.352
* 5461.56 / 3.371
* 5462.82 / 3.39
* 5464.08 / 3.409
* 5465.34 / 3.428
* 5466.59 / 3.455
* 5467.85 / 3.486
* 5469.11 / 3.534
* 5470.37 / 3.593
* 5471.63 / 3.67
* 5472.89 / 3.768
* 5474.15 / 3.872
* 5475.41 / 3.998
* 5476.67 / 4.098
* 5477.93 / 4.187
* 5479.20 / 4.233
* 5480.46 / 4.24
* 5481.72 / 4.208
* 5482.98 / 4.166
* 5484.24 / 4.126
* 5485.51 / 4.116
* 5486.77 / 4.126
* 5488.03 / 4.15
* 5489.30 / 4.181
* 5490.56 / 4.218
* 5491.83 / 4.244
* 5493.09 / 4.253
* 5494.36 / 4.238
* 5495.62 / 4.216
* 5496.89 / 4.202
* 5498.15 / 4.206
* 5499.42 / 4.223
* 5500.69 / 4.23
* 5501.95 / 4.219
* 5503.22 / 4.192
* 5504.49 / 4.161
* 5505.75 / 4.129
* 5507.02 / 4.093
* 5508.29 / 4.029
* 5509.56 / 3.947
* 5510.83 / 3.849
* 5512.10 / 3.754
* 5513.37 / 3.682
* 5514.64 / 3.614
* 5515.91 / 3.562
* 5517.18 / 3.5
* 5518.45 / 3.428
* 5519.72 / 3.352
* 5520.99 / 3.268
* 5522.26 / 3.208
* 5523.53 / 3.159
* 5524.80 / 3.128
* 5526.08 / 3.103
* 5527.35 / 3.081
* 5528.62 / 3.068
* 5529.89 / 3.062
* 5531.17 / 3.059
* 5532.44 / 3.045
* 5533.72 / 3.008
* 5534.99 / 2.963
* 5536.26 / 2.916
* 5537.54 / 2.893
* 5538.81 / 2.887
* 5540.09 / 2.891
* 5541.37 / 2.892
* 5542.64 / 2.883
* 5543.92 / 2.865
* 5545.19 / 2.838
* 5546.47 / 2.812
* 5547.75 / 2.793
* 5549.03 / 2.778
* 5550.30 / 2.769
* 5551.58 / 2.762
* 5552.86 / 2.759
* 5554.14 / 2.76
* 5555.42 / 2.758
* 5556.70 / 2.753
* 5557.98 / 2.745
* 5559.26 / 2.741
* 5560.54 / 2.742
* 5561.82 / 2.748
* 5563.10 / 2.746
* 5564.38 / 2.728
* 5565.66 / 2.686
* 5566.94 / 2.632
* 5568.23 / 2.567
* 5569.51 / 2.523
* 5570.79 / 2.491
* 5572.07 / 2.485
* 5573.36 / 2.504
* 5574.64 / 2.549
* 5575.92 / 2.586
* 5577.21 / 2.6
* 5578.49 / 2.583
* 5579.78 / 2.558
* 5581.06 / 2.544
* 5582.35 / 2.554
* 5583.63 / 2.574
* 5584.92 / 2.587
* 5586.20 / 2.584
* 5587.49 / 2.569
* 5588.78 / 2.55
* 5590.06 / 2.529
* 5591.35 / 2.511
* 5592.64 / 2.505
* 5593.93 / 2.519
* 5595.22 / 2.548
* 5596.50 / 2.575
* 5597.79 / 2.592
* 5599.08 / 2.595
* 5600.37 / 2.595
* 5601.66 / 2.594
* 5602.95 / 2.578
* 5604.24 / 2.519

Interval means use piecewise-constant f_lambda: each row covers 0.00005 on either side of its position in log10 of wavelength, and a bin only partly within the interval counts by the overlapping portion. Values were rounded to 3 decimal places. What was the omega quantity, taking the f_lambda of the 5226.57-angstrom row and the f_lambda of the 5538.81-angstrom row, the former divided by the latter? 0.782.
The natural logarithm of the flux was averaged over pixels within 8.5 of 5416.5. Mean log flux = 0.99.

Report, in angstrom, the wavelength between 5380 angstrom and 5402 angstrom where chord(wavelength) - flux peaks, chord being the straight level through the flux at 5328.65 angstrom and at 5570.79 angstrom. 5380.43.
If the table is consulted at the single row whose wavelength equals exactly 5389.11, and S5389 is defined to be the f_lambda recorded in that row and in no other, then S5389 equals 2.579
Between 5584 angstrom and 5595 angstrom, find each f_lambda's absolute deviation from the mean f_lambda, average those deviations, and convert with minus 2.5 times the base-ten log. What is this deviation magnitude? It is 3.87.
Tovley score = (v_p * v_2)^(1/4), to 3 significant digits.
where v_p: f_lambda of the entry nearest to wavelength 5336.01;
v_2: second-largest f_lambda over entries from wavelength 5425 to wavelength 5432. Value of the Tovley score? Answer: 1.55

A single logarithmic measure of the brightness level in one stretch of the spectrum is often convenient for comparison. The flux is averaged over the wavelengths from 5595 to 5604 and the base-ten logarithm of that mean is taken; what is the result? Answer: 0.412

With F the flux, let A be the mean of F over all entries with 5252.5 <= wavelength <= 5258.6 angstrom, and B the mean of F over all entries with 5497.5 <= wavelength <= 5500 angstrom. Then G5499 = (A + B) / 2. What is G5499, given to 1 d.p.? 3.2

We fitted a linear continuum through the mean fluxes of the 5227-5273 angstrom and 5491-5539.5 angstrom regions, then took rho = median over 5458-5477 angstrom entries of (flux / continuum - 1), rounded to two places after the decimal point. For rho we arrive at 0.03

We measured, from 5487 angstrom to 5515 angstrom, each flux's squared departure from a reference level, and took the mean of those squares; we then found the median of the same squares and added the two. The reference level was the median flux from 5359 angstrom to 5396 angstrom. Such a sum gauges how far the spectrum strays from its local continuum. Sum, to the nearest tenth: 5.4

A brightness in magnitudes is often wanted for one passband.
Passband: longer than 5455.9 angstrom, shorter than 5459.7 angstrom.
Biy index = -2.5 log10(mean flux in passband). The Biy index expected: -1.29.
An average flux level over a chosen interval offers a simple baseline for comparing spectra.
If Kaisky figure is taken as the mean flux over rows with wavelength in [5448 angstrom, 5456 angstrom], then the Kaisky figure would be 3.12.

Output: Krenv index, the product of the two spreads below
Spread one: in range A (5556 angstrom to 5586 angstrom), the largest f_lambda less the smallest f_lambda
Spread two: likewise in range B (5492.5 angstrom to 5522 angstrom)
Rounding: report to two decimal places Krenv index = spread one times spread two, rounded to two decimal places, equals 0.26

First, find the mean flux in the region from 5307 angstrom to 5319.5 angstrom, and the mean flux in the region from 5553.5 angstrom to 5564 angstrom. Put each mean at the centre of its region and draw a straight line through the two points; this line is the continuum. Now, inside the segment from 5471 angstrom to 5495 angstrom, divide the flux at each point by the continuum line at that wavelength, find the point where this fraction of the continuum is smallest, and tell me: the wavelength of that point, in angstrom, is 5471.63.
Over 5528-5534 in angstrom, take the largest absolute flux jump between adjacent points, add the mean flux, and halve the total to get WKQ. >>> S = 1.5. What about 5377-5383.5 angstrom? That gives 1.2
